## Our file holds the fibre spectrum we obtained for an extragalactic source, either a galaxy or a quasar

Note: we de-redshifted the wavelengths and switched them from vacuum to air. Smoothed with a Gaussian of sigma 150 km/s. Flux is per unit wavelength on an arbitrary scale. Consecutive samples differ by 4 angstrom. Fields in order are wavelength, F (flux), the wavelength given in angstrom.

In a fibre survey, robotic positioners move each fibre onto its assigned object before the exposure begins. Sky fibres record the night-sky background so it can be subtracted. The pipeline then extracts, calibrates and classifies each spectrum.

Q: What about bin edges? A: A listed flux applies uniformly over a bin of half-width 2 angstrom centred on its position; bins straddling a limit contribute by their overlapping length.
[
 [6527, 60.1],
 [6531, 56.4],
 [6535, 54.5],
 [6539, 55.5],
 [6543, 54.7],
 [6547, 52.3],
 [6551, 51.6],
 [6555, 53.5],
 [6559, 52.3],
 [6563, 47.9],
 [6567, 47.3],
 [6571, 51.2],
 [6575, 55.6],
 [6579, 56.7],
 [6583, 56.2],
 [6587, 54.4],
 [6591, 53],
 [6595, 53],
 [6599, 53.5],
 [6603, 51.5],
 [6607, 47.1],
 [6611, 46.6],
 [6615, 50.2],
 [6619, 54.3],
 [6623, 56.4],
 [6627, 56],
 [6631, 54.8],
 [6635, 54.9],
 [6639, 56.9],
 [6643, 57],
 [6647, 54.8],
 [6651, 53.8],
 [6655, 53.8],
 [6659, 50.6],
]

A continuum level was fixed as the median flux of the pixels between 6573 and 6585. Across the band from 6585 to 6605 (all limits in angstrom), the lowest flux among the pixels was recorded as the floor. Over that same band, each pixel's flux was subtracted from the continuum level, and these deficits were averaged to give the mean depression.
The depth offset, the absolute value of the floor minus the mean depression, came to 48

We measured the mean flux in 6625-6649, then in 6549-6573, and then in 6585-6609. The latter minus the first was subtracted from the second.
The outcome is 54.3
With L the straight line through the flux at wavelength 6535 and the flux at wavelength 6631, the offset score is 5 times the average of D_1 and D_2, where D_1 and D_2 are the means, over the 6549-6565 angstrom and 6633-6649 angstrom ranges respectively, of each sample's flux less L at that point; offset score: -5.4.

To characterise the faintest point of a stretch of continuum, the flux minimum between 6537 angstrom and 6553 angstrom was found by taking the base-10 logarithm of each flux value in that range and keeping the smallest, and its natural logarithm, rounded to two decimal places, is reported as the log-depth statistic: 0.54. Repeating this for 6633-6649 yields 0.55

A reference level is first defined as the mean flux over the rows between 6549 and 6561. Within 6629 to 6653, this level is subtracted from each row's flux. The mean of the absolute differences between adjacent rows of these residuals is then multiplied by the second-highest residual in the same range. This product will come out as 5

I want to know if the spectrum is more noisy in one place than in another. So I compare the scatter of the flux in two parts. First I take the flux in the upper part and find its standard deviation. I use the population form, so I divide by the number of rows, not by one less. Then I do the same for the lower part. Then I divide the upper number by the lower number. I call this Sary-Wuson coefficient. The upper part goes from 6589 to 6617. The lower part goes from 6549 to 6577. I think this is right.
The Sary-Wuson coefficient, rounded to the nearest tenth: 1.0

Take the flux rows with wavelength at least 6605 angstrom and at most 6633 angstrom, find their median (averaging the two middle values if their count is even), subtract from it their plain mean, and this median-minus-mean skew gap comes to 2.1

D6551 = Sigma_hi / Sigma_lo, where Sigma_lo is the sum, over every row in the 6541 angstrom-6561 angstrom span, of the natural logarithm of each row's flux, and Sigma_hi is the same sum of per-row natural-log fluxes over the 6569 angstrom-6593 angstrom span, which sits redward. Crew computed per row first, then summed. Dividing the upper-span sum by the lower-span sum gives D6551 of 1.2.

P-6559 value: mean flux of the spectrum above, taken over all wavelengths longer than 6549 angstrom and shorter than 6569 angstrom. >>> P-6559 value 51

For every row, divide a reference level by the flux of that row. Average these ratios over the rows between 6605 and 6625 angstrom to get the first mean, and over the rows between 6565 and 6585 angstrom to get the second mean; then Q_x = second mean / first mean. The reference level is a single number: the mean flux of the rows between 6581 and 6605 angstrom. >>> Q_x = 0.95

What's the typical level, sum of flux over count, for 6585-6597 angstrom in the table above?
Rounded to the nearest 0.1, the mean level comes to 53.5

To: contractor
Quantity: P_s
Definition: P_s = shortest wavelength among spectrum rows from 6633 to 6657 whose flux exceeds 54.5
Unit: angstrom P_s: 6635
